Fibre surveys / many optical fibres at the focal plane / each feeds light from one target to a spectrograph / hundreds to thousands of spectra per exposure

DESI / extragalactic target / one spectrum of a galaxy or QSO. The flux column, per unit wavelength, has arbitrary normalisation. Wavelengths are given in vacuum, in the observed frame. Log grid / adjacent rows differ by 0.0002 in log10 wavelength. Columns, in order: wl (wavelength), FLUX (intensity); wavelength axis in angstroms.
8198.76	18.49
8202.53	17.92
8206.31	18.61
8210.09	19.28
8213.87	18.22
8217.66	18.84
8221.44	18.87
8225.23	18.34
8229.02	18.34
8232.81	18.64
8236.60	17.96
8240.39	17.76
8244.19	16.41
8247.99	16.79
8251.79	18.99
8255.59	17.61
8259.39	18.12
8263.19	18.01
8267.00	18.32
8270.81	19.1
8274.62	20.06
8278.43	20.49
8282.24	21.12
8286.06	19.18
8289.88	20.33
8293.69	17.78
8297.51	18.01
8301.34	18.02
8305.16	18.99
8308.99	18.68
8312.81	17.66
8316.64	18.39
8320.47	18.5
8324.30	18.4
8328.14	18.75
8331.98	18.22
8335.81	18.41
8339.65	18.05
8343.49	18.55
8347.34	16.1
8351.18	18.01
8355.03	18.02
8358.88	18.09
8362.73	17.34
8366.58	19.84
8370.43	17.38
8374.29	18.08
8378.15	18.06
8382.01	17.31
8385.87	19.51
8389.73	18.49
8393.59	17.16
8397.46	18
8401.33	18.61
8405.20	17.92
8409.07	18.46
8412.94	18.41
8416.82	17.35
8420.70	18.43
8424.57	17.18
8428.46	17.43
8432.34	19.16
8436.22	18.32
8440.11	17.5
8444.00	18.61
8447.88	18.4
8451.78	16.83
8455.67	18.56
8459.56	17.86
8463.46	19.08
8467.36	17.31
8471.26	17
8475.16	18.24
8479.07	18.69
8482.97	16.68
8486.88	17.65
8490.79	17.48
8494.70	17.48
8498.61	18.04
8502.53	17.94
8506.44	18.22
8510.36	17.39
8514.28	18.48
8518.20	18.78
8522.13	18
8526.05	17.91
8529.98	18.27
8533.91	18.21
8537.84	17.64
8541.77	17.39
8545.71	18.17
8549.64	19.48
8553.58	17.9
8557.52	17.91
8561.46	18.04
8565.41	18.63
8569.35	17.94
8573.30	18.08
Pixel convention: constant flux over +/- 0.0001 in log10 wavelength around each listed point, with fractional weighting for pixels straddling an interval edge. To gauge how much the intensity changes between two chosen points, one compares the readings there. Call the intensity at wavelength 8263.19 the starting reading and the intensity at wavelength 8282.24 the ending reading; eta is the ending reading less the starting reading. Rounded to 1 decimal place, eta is 3.1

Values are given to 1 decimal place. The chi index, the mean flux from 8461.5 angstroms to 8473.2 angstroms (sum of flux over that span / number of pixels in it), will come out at 17.8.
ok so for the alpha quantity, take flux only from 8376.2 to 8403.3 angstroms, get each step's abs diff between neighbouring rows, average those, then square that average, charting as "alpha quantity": 1.3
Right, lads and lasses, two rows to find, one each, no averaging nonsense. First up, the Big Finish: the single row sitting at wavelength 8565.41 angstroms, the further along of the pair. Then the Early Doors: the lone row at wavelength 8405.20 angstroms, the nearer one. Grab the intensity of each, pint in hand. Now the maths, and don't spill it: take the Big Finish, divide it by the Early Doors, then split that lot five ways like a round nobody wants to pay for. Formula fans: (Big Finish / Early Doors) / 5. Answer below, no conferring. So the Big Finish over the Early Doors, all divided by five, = 0.208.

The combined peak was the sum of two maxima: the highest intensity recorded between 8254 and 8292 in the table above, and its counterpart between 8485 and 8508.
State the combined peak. 39.3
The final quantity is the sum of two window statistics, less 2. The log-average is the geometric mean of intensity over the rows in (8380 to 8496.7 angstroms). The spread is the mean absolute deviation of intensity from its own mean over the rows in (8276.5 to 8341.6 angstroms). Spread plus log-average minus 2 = 16.7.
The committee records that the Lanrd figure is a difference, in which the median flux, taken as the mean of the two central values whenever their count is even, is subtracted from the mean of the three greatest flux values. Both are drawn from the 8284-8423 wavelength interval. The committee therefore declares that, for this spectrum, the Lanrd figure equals 1.7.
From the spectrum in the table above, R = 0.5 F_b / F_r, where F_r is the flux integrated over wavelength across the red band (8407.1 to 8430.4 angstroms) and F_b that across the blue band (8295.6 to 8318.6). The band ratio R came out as 0.505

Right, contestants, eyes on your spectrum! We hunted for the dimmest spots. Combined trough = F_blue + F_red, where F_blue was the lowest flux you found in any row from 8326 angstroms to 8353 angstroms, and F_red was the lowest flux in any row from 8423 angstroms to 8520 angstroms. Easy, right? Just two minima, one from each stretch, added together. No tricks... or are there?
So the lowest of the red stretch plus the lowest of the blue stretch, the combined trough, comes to 32.8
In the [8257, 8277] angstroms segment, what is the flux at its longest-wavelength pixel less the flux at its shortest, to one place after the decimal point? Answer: 1.9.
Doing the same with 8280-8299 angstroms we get -3.1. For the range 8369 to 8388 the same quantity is 2.1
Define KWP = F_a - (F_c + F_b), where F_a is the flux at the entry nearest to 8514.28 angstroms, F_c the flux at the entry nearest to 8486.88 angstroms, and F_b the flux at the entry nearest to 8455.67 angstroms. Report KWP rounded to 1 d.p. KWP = -17.7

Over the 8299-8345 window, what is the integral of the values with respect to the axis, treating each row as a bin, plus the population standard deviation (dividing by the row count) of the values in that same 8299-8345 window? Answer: 846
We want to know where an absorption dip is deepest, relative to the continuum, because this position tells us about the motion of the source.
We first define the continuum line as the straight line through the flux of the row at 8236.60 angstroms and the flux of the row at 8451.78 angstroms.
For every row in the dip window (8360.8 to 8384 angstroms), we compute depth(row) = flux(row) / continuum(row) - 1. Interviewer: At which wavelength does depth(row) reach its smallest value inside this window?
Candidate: 8362.73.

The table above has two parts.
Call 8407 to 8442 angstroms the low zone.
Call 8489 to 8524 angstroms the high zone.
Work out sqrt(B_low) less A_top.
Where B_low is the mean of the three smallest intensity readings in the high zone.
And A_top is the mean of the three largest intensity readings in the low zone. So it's -14.5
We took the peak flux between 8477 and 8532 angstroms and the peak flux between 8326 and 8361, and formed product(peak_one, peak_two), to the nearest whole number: 352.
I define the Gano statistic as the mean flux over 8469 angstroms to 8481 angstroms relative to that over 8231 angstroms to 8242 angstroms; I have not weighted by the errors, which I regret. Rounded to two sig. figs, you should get 0.99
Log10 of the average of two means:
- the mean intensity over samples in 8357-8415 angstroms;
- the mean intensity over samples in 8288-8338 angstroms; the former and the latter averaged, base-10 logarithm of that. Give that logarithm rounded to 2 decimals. 1.26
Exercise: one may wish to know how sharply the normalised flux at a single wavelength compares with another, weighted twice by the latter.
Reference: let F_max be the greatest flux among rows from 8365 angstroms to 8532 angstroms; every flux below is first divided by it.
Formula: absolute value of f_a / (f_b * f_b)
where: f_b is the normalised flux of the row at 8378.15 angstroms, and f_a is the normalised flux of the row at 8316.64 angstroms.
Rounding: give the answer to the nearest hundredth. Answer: 1.12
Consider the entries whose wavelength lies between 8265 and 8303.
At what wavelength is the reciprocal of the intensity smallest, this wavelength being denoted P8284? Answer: 8282.24 angstroms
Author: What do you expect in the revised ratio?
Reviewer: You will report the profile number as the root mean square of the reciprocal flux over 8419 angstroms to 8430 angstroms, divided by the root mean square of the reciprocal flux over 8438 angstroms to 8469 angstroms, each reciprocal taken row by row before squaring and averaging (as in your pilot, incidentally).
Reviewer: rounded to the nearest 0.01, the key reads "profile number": 1.02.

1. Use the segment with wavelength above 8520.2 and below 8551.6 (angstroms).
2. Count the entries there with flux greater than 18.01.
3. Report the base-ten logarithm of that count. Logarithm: 0.602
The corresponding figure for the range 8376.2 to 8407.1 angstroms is 0.602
